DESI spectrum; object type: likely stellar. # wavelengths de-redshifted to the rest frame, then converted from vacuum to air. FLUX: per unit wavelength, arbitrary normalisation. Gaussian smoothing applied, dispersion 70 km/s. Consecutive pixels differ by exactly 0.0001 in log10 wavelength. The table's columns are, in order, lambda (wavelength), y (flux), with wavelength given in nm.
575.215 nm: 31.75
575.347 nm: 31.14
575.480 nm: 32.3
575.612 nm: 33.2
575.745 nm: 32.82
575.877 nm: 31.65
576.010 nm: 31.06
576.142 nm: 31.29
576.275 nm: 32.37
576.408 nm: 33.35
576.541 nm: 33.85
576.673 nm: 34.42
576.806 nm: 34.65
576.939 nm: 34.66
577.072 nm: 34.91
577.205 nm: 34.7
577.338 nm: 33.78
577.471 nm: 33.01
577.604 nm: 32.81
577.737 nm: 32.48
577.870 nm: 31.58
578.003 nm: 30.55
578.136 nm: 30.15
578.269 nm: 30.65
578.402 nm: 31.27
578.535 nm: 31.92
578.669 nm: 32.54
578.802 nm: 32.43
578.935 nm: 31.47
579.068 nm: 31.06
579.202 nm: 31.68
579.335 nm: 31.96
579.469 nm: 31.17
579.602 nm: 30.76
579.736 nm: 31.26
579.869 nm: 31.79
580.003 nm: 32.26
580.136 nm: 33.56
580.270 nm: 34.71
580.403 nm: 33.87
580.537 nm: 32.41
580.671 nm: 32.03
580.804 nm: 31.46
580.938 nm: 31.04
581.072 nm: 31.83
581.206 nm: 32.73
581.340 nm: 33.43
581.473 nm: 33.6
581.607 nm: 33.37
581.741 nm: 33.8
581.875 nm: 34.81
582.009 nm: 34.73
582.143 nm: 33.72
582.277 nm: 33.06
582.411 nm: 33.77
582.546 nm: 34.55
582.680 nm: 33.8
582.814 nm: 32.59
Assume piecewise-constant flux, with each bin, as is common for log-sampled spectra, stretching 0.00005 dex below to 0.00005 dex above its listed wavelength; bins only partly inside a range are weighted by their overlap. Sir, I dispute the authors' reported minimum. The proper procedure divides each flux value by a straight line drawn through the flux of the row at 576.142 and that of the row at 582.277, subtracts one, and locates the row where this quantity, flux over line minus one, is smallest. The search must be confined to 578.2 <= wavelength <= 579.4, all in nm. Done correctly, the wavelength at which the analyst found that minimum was 578.269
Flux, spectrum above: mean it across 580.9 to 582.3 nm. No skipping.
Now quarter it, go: 8.3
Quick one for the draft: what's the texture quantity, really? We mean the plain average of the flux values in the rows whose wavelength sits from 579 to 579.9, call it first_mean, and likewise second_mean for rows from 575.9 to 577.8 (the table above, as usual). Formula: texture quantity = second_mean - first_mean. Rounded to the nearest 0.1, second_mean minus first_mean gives 2.0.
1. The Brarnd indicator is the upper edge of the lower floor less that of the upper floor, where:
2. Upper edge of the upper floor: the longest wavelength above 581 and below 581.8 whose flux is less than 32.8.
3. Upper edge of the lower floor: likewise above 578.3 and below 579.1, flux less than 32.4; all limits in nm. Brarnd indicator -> -2.14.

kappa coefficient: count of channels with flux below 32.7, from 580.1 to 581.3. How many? 5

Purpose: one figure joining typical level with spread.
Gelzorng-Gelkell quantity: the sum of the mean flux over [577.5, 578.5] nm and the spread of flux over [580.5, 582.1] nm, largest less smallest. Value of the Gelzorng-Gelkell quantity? 35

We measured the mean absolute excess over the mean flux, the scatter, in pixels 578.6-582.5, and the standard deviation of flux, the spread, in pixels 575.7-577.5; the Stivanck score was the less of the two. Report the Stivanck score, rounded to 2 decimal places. 1.03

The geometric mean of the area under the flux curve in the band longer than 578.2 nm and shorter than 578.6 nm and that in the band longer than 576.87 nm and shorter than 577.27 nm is 13.2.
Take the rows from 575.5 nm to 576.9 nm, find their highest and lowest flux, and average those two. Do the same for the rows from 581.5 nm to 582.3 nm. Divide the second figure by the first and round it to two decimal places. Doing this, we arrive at 1.03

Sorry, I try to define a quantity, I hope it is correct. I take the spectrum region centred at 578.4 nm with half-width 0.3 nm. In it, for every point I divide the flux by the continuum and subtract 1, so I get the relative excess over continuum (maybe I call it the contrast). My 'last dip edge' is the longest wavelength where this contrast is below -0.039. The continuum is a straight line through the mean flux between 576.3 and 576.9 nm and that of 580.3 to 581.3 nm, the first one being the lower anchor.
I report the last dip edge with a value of 578.402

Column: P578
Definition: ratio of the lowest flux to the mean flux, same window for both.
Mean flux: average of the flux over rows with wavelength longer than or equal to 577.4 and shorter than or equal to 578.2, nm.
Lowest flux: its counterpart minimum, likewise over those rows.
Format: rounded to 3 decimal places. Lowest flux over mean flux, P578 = 0.949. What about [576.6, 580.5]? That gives 0.928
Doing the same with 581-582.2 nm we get 0.949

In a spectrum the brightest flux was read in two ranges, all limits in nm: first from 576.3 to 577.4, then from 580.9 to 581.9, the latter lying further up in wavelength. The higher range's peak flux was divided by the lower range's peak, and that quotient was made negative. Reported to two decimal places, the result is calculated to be -1.00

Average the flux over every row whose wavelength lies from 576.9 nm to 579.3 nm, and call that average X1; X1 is 32.3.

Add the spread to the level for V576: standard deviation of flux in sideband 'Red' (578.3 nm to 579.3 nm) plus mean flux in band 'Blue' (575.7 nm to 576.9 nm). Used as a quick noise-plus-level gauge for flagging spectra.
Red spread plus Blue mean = 33.4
